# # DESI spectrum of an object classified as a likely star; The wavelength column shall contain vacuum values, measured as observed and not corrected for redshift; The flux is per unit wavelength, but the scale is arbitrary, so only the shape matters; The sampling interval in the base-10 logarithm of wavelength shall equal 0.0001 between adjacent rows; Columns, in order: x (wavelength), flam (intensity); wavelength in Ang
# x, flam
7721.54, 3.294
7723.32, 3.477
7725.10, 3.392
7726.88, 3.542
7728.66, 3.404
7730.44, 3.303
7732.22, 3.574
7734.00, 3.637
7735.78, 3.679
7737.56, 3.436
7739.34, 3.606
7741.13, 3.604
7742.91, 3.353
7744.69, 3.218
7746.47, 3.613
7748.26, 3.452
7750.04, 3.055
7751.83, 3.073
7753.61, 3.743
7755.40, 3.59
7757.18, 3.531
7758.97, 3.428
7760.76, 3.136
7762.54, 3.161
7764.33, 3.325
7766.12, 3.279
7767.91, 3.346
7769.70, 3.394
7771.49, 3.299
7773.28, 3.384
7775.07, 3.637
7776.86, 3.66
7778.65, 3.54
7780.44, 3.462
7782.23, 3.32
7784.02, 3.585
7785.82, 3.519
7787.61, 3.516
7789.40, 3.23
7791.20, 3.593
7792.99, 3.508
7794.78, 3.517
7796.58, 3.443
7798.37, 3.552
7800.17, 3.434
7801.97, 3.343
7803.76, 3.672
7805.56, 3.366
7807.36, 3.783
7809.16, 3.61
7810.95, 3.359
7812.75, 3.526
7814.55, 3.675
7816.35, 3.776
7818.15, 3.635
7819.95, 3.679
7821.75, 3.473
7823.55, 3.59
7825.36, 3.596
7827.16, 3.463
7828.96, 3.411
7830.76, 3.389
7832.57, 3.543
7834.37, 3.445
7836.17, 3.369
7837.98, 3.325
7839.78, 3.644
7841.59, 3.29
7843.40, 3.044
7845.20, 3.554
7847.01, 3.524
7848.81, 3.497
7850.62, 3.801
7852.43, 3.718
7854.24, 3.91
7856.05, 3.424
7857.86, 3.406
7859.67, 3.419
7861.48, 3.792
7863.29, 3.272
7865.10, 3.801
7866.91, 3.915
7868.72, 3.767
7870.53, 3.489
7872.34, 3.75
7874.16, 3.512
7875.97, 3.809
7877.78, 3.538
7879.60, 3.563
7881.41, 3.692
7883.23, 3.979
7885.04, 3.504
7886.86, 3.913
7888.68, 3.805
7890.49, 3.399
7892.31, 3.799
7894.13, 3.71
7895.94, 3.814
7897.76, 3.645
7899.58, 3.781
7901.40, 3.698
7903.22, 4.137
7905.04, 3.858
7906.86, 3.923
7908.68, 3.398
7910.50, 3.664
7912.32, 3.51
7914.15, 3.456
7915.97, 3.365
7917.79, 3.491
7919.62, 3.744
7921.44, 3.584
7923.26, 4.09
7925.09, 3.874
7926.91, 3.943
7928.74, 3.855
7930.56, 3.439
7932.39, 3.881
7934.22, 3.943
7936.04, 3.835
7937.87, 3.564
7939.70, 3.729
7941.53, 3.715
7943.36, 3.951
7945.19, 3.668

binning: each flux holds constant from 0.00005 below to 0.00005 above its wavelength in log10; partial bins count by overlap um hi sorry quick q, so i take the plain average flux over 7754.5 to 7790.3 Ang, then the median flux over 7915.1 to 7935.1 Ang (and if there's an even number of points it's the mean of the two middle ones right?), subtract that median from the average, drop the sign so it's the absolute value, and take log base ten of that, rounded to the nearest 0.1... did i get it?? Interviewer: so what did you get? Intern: -0.4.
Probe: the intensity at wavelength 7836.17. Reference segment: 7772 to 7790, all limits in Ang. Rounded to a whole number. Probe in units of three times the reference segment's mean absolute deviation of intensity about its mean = 10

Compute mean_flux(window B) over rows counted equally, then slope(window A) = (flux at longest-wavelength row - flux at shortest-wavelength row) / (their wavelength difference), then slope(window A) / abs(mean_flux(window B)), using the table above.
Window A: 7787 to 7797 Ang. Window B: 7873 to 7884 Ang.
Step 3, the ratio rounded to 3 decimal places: -0.002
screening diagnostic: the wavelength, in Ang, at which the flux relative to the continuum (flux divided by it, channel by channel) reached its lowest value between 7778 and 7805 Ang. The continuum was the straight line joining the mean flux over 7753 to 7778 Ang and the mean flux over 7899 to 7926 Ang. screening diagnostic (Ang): 7789.40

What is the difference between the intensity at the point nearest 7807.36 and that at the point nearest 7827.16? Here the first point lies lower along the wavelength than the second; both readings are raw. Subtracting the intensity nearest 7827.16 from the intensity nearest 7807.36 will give 0.32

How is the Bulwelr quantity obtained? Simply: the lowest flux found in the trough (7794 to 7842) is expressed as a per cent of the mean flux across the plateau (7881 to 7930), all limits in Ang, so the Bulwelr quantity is 88.3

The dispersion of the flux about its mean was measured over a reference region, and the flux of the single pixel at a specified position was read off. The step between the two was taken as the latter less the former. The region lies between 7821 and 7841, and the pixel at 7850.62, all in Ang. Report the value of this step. 3.70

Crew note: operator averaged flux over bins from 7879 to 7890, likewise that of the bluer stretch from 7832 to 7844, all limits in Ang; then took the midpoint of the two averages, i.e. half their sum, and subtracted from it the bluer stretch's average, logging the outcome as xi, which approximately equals 0.18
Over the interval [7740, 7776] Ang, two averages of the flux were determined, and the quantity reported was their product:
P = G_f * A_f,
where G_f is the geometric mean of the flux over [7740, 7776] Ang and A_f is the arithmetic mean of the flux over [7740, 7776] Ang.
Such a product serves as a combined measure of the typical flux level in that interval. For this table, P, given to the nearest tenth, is 11.4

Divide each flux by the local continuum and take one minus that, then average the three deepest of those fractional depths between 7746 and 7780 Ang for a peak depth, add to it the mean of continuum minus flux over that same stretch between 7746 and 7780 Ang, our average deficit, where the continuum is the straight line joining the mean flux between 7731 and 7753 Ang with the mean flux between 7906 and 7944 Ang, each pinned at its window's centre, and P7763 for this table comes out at 0.18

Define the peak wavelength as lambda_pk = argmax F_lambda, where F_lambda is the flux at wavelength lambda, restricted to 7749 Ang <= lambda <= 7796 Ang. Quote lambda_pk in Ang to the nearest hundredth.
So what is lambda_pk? 7753.61 Ang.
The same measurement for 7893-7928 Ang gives 7903.22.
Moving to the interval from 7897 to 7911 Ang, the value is 7903.22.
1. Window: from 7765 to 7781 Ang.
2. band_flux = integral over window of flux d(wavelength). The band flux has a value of 55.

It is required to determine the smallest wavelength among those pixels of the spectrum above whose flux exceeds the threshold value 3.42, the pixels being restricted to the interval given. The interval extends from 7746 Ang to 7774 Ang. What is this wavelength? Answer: 7746.47 Ang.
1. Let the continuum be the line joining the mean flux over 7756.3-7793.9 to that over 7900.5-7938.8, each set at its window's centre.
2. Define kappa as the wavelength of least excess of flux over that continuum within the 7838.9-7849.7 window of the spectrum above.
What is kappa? 7843.40 Ang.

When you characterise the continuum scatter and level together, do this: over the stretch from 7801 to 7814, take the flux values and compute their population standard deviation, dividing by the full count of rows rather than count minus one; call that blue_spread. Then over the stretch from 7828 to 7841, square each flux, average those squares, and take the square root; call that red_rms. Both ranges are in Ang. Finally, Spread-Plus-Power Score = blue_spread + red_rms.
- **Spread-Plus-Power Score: 3.61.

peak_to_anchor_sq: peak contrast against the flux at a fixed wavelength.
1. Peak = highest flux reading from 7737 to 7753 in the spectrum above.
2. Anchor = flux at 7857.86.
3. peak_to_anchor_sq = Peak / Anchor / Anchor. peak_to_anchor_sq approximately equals 0.311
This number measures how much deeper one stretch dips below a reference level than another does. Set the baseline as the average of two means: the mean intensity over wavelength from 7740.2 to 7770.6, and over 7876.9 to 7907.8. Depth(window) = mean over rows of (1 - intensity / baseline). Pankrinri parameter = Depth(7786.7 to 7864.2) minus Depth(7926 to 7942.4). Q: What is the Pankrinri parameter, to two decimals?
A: 0.07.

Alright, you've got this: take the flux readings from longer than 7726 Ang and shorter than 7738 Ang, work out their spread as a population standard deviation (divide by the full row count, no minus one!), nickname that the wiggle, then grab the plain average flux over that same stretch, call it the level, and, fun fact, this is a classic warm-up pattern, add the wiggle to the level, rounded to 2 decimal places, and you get 3.64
